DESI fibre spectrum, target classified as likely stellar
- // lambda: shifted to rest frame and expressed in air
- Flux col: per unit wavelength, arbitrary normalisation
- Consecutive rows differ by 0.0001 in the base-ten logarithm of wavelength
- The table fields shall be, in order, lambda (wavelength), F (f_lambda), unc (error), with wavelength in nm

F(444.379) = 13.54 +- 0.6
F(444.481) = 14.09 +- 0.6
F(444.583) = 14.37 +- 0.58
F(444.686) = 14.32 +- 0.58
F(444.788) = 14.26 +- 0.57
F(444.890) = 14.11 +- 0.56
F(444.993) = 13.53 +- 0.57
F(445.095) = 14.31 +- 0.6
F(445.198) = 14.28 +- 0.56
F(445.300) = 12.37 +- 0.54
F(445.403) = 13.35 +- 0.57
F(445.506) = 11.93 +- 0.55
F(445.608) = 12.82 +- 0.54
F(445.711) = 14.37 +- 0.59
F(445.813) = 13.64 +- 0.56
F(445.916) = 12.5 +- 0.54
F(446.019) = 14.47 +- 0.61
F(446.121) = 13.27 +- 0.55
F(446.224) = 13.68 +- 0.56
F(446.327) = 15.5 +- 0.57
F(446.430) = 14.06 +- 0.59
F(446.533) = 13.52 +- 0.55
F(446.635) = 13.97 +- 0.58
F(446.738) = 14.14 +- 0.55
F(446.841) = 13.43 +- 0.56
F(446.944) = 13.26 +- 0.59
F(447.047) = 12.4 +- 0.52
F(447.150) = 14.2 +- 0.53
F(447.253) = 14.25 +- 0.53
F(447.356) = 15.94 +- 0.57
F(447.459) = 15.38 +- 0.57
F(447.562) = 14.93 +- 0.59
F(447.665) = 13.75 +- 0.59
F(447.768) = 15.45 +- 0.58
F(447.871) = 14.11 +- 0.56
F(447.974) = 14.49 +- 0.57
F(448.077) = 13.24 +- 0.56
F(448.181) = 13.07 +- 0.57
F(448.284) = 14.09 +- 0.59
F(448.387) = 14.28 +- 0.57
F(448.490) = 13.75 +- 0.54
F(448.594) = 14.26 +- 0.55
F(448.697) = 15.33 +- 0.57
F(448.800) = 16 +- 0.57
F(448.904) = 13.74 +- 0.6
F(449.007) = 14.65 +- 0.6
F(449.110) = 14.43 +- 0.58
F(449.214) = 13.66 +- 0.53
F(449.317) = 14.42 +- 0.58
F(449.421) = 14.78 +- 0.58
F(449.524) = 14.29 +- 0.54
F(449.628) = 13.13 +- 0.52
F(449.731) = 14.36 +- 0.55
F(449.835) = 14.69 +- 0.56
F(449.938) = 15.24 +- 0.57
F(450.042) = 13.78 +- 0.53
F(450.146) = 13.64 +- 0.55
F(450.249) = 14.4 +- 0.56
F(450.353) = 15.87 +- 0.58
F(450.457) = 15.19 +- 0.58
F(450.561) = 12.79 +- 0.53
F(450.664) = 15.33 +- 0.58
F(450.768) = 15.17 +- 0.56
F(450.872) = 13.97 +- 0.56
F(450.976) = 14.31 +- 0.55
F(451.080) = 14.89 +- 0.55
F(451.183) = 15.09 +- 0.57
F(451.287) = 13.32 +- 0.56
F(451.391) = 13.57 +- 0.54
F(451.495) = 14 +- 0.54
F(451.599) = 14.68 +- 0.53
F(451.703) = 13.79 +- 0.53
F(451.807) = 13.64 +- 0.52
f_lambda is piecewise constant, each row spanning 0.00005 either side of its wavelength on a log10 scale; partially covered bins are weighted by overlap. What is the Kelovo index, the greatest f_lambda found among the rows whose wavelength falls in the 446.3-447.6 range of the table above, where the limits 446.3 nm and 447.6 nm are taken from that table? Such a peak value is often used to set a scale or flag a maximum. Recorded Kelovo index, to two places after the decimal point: 15.94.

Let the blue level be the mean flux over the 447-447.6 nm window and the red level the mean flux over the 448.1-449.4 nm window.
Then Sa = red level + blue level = 28.8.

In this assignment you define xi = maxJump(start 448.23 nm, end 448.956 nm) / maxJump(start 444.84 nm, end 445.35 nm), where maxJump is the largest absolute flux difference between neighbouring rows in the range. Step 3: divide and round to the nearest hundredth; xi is 1.18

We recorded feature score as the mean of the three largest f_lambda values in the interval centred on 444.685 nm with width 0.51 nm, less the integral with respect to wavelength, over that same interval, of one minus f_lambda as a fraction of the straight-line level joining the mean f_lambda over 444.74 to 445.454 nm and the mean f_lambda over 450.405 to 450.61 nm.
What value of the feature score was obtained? 14.3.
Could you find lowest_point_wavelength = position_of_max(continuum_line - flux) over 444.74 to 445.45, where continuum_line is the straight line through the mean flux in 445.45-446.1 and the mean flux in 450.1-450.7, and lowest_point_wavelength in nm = 445.300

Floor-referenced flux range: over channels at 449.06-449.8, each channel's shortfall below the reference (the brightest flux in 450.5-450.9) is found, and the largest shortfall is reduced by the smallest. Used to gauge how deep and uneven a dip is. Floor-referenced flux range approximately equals 1.65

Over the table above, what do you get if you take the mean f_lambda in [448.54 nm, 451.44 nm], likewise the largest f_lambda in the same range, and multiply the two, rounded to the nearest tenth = 231.0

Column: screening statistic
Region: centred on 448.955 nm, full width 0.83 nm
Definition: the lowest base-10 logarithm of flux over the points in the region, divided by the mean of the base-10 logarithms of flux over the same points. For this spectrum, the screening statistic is 0.977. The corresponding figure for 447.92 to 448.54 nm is 0.979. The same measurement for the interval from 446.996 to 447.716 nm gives 0.945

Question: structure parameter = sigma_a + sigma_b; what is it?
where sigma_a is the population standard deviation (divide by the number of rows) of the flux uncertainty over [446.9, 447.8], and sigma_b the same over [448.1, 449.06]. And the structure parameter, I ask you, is 0.0465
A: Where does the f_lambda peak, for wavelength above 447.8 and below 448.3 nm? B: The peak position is 447.974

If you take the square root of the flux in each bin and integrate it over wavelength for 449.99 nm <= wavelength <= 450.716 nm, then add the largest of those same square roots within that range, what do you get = 6.74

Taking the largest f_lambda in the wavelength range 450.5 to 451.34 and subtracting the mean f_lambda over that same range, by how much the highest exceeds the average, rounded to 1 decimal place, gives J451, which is 1.0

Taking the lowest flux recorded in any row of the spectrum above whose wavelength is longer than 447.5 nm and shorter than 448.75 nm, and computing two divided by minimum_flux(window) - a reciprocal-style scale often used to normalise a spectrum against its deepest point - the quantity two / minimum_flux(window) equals 0.153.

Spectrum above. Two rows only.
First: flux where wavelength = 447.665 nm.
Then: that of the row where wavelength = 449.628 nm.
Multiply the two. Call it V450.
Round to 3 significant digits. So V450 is 181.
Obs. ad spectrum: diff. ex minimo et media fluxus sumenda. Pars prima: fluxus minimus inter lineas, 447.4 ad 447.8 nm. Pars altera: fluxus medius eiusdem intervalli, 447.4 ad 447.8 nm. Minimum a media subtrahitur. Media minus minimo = 1.1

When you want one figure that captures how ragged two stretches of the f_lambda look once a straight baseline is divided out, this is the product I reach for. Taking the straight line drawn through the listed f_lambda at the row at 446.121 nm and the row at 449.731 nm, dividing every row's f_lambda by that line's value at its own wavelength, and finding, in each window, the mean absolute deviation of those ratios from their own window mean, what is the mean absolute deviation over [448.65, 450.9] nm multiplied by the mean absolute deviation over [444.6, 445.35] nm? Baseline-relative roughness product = 0.0020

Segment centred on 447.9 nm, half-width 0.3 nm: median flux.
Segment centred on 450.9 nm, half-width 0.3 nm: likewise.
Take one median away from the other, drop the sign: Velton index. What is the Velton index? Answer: 1.06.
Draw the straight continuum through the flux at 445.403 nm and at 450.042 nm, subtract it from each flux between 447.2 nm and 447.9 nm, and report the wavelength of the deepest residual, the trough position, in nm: 447.665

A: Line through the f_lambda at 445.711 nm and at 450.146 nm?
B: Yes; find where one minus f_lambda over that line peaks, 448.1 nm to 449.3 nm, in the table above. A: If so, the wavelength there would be 448.181 nm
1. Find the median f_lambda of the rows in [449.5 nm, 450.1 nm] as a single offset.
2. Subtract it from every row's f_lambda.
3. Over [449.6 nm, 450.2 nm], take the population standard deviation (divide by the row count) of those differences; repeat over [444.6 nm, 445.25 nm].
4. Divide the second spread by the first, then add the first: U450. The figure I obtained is 1.10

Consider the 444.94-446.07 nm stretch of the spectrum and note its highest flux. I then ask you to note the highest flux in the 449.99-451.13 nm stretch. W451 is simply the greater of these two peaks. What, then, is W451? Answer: 15.9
